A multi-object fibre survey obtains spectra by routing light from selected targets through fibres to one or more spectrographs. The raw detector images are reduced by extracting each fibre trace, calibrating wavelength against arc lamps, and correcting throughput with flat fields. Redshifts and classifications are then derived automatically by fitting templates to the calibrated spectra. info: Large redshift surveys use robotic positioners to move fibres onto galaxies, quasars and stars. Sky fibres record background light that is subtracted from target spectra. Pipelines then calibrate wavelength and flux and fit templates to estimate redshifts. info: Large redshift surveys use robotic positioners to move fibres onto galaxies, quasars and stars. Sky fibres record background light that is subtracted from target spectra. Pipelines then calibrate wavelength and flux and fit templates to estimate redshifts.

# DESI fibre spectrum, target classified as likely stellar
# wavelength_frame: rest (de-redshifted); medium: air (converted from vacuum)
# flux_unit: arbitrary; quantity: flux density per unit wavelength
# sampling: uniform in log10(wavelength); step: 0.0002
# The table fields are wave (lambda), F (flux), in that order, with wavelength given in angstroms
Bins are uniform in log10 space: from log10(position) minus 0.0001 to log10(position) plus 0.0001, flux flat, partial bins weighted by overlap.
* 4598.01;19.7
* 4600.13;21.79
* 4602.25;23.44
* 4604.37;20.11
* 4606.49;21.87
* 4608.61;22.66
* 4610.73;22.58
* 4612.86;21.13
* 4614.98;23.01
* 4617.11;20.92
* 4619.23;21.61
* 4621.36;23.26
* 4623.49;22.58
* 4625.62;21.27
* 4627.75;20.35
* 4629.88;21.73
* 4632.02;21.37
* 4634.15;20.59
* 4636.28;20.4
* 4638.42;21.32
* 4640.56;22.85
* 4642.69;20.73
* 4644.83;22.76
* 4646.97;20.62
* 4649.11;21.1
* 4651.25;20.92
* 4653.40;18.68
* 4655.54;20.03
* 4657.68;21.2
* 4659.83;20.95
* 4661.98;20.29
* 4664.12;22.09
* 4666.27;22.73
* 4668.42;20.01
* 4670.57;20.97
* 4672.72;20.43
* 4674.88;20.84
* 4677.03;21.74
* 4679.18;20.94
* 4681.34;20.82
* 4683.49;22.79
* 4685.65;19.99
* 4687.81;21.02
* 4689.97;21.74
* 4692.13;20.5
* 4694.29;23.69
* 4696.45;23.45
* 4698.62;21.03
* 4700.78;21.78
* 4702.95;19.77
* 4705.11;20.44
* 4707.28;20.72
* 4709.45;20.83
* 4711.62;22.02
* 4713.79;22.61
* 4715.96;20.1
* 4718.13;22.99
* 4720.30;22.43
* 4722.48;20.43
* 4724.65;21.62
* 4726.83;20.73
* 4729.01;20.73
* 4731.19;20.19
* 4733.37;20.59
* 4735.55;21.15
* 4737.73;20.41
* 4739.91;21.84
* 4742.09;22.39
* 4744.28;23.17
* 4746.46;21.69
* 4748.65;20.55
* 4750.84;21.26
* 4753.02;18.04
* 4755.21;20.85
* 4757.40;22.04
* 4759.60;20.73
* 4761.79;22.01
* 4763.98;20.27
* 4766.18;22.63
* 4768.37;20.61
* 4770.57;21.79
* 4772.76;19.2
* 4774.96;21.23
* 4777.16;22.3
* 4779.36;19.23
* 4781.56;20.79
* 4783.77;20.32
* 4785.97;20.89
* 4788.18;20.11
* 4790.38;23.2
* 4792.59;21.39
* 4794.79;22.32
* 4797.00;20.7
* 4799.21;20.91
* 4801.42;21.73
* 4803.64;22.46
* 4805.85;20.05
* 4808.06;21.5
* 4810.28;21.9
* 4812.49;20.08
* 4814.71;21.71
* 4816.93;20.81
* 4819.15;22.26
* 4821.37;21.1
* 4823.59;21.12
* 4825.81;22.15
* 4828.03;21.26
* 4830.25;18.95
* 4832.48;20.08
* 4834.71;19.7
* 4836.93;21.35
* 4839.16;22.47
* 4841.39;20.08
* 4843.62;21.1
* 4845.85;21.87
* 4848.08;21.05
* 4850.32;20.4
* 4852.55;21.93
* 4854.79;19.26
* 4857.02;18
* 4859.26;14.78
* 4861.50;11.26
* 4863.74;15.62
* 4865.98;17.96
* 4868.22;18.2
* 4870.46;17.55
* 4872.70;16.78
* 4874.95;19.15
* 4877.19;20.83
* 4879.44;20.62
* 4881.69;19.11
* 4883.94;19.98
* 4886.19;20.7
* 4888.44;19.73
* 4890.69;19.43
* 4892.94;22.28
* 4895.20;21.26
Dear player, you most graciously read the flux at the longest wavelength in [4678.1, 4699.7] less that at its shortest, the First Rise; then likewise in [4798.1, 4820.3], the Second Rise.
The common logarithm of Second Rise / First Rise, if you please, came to 1.2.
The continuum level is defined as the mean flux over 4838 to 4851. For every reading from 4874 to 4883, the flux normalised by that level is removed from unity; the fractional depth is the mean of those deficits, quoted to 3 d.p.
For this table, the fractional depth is 0.058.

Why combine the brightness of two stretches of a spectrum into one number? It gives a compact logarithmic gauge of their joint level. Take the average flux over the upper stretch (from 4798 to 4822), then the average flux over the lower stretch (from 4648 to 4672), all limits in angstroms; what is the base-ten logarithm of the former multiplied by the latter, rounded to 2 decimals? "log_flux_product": 2.65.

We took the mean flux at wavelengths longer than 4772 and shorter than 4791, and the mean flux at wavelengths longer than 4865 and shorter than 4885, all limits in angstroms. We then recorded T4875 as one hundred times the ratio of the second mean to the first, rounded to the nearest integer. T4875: 91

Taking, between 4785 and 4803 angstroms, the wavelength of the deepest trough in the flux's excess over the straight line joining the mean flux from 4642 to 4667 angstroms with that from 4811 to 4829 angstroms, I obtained 4788.18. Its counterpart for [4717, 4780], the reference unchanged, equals 4753.02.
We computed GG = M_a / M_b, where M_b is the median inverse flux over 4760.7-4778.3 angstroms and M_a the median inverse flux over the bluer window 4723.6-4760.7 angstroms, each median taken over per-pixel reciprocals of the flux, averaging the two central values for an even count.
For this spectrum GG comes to 1.03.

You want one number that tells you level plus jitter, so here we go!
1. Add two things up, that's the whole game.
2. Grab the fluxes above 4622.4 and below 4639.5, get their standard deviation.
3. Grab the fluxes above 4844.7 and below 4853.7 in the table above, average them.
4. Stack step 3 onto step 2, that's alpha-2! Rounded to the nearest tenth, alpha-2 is 22.0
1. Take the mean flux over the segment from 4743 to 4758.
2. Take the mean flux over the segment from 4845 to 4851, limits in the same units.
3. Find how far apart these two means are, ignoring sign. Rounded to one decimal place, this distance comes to 0.0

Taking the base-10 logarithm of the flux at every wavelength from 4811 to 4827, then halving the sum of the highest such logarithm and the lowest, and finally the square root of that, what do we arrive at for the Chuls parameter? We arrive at 1.15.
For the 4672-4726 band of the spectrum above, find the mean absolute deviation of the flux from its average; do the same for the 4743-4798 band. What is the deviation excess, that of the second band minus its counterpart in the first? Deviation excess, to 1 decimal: 0.0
